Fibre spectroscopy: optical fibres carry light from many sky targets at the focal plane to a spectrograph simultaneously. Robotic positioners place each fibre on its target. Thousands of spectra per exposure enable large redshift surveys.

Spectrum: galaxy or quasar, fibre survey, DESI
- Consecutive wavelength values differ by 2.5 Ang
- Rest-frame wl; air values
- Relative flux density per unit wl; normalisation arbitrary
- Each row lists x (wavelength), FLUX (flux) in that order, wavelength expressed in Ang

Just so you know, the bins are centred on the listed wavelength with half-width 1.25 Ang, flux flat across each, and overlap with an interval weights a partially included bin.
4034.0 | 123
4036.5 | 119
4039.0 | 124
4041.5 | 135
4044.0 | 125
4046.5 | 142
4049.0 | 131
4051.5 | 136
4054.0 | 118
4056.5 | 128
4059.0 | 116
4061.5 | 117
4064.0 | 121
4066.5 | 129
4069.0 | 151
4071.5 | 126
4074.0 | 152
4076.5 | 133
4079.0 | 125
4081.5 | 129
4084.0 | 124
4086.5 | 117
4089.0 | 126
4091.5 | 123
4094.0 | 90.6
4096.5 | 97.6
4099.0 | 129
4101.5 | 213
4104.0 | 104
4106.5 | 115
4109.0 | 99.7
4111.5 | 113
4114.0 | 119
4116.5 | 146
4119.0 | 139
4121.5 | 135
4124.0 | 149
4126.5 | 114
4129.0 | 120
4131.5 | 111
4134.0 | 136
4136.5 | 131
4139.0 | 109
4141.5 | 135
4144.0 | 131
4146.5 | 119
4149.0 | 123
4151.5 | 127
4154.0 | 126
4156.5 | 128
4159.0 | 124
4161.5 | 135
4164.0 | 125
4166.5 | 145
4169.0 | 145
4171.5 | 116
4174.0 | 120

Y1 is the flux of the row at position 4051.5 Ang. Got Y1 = 136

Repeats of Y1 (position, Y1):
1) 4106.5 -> 115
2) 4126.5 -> 114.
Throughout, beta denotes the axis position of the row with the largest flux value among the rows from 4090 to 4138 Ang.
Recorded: 4101.5 Ang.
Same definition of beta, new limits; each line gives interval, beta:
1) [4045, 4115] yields 4101.5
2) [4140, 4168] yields 4166.5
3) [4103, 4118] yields 4116.5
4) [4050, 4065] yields 4051.5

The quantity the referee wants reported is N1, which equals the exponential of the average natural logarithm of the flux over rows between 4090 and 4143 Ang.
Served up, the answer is 123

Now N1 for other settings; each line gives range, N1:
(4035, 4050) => 129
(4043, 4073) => 128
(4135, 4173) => 128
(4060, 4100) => 123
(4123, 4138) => 126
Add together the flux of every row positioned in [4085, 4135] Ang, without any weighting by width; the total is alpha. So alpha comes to 2497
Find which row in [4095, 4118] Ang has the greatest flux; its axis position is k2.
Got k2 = 4101.5 Ang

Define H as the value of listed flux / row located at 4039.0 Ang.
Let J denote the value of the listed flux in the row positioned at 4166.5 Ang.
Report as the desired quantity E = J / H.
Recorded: 1.17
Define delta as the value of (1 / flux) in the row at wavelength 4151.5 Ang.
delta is 0.0079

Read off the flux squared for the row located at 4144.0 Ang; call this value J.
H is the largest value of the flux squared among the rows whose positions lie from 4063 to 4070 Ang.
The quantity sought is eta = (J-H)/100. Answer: -56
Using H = 22801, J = 17161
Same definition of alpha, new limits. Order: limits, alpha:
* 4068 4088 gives 1057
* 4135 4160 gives 1253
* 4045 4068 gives 1138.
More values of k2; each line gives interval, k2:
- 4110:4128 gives 4124.0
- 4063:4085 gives 4074.0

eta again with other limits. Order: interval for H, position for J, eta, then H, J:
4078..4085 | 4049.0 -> 5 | 16641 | 17161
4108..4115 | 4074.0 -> 89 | 14161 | 23104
